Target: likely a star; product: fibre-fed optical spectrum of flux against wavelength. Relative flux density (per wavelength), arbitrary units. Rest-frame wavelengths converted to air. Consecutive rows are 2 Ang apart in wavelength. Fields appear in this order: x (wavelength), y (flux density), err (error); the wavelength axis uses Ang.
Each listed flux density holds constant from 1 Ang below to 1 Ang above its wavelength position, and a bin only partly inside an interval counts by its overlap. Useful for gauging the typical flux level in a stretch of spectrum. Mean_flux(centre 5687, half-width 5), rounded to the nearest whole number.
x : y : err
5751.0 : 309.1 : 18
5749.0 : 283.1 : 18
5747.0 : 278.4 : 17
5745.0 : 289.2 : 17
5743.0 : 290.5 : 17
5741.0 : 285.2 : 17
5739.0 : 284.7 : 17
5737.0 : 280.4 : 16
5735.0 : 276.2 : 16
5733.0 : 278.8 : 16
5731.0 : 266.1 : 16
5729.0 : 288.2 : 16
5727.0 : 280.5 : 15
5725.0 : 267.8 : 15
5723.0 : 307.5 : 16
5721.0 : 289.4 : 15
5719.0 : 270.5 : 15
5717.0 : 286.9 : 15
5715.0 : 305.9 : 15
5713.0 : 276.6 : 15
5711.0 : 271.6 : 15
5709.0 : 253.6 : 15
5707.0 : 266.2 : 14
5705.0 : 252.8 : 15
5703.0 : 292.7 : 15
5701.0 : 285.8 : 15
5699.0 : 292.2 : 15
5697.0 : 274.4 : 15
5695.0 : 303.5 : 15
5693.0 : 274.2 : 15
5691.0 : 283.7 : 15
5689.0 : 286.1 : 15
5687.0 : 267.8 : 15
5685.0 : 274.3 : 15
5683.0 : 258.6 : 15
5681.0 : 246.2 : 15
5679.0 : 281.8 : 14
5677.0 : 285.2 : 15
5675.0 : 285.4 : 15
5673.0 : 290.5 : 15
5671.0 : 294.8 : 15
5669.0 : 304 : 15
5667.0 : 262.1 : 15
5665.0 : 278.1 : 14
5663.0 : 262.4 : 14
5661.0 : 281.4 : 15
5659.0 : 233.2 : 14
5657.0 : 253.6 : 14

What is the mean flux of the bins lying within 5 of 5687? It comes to 274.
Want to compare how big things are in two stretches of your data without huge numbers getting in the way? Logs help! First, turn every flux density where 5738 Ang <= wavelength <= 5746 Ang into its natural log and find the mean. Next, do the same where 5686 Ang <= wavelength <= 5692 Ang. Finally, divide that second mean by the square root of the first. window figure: 2.37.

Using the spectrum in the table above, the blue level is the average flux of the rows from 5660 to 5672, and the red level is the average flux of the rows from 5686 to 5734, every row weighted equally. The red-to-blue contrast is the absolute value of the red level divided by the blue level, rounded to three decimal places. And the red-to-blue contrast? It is 0.999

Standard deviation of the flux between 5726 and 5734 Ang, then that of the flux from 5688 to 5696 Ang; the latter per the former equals 1.3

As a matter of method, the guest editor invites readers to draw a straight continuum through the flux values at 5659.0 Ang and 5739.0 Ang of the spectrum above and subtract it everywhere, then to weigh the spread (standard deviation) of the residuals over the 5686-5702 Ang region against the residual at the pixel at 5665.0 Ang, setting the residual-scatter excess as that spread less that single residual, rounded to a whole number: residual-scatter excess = -31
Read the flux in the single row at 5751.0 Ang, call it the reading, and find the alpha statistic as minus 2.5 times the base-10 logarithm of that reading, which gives -6.23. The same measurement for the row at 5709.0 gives -6.01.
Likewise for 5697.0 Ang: -6.10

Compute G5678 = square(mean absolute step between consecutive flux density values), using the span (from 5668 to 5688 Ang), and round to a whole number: 105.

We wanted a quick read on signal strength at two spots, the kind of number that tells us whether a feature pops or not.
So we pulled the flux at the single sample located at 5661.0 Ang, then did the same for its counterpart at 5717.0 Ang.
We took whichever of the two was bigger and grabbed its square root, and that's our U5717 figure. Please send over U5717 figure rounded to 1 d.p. 16.9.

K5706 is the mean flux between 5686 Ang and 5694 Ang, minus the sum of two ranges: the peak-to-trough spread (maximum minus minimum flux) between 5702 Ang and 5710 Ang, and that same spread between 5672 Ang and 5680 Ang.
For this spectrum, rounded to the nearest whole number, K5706 229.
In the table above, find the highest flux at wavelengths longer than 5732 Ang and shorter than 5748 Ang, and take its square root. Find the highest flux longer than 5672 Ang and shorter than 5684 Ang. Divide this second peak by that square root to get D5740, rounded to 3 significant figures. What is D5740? 17.0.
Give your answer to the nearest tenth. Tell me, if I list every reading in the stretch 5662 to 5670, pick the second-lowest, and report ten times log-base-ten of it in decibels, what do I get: 24.2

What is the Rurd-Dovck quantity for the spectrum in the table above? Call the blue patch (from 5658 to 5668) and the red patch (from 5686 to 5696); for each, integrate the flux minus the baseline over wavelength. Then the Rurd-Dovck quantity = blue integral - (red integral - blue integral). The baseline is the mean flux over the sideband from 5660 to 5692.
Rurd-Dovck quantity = -338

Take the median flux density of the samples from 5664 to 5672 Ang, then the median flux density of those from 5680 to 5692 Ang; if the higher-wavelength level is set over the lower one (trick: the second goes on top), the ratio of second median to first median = 0.95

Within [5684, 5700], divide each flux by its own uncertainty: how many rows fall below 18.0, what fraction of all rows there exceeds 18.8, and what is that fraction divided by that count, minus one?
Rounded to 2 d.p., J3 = -0.50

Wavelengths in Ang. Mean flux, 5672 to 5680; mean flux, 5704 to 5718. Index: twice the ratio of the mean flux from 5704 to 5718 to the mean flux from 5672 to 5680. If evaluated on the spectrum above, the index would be 1.91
